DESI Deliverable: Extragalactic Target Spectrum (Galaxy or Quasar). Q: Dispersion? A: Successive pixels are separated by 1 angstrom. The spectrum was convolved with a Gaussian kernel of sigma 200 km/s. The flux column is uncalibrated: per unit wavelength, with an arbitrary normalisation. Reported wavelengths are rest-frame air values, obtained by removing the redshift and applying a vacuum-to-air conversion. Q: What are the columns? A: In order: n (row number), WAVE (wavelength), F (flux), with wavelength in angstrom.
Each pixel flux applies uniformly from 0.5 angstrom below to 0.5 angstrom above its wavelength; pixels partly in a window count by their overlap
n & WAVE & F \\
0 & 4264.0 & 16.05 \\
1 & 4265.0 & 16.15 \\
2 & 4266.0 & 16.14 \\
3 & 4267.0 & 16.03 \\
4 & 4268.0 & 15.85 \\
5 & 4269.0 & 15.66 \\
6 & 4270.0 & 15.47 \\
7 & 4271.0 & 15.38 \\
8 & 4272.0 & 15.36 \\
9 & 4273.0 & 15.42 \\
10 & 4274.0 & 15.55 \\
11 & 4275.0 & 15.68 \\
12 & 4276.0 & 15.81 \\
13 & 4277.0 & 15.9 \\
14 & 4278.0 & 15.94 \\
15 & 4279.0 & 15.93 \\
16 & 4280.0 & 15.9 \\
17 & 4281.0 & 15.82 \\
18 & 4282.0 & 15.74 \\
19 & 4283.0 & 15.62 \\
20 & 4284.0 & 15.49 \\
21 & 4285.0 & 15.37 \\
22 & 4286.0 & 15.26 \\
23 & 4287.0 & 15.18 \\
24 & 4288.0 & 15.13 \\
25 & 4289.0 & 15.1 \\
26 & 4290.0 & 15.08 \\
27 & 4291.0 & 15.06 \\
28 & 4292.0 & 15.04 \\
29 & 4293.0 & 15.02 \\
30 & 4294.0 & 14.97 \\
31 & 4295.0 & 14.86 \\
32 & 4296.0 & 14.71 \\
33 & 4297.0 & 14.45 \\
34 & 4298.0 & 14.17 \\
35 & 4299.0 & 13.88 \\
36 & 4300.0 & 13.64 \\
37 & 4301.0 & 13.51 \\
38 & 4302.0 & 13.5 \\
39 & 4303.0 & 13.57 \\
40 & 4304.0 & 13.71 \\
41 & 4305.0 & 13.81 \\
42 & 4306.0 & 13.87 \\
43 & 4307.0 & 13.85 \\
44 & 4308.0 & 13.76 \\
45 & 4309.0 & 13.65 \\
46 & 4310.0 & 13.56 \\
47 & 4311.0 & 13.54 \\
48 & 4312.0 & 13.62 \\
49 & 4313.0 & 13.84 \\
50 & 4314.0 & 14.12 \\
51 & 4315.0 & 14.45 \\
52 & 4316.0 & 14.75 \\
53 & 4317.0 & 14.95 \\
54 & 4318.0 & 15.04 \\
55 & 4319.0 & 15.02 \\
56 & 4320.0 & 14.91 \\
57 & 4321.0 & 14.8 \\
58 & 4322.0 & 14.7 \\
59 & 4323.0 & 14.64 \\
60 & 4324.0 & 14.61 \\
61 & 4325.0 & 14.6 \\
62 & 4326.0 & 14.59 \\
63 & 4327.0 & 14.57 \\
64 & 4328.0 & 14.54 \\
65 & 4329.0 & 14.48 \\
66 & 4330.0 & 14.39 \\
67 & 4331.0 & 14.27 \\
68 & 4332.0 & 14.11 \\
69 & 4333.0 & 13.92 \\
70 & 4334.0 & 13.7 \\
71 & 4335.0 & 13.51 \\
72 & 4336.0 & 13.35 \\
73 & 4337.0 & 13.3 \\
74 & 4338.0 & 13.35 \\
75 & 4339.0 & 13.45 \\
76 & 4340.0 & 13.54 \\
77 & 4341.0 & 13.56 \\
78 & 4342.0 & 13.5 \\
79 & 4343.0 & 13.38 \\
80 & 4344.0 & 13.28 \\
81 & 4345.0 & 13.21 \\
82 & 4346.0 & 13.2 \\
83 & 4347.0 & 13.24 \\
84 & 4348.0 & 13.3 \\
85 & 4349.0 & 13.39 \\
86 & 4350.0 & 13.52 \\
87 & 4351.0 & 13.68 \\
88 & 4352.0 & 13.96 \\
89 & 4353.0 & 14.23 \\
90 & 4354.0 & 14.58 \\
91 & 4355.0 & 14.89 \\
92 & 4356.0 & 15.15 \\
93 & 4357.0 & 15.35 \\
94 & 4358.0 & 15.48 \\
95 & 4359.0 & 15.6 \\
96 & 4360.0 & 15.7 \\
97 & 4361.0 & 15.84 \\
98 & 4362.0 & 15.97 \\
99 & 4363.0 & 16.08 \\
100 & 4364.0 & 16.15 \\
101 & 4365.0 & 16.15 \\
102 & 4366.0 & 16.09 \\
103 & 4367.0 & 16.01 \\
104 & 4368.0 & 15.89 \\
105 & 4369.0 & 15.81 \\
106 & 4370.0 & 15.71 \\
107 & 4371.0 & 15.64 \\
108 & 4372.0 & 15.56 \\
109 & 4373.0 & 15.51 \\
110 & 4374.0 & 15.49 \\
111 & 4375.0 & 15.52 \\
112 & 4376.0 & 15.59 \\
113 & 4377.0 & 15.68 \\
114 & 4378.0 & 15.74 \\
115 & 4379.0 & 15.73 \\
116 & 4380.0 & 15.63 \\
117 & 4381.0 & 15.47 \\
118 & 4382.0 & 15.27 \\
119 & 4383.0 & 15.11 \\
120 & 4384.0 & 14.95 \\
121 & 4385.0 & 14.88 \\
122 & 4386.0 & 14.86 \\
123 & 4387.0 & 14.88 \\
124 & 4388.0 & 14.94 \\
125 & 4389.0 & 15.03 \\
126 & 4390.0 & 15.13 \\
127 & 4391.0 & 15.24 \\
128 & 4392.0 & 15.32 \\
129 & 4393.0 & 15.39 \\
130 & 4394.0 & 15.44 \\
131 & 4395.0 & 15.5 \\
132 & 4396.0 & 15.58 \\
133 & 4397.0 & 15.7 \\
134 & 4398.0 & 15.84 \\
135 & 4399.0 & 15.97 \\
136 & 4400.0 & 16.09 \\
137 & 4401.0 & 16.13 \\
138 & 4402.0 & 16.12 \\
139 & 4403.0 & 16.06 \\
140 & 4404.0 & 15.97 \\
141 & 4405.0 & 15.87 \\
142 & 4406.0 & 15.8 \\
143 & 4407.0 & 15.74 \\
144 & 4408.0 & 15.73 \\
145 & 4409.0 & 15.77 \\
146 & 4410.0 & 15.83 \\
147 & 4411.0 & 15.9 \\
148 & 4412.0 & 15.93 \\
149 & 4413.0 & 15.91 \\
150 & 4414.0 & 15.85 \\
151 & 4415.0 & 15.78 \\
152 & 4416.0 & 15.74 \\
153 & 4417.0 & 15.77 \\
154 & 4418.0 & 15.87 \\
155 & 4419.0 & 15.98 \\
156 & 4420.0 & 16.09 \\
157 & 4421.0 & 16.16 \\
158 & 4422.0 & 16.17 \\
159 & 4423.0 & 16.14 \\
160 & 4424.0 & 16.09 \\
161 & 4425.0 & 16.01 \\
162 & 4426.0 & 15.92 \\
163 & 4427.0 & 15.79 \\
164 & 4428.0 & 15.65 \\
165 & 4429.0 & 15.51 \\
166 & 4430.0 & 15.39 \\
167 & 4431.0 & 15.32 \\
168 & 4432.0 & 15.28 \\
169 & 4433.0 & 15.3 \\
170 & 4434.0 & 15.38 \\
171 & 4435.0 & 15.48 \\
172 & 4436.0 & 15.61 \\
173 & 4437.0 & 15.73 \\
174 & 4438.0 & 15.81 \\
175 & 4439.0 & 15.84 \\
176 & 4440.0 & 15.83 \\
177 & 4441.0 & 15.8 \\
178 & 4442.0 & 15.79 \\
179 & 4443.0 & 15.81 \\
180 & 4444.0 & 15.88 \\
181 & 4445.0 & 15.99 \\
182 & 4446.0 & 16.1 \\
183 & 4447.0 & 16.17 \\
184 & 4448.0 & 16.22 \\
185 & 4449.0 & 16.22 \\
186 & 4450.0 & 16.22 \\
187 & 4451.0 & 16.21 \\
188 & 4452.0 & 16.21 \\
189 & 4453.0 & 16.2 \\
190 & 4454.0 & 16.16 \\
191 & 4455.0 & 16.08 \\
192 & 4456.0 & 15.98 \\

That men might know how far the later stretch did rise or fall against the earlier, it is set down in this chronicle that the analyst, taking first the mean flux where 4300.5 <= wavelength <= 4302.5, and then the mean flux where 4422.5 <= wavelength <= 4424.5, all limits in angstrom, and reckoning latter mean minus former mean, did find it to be 2.6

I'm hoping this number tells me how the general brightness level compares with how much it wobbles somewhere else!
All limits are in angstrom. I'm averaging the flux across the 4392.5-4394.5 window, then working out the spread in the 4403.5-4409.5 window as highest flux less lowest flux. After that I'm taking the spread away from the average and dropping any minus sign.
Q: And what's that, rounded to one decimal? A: 15.2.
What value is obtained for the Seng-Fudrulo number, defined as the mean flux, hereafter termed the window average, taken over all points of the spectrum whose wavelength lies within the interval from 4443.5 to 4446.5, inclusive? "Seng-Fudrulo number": 16.0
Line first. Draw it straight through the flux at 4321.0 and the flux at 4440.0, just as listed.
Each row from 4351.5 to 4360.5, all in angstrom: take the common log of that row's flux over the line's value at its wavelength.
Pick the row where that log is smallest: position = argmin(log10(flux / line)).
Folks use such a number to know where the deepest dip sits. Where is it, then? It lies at 4352.0 angstrom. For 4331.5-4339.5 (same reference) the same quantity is 4337.0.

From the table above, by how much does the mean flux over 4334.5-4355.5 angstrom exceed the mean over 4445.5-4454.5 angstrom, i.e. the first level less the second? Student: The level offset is -2.6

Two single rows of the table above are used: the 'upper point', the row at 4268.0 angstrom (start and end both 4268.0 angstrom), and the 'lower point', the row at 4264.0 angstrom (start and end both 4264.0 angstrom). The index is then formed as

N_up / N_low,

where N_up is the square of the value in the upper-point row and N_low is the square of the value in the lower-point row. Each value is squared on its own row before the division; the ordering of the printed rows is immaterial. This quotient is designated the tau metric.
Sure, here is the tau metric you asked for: 0.98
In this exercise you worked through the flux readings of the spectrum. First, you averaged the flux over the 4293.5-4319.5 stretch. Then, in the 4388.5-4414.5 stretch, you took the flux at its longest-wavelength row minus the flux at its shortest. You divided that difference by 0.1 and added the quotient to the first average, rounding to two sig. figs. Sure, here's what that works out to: 22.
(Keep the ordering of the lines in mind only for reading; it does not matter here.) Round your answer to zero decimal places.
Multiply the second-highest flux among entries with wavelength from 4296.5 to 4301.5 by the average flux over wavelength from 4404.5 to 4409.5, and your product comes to 224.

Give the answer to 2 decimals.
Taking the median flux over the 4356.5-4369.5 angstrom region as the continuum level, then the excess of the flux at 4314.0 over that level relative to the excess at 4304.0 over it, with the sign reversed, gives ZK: -0.81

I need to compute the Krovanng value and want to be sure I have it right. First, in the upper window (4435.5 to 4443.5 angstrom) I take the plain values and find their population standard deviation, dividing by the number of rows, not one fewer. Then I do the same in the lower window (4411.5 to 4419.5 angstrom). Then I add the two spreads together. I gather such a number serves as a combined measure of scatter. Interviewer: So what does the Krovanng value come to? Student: 0.15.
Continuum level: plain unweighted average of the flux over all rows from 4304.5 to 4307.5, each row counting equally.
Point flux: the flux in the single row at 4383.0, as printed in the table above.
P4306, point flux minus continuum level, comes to 1.3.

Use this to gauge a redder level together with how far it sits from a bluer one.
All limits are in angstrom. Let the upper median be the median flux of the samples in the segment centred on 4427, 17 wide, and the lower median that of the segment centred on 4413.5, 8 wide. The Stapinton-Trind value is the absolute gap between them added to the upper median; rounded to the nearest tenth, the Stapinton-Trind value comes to 15.8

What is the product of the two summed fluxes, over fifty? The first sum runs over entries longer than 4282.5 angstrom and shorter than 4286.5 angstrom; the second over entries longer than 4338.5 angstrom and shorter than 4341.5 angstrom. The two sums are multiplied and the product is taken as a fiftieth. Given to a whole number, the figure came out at 50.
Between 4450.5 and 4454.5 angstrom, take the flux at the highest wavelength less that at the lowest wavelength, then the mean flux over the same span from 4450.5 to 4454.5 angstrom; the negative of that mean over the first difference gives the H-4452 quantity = 324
